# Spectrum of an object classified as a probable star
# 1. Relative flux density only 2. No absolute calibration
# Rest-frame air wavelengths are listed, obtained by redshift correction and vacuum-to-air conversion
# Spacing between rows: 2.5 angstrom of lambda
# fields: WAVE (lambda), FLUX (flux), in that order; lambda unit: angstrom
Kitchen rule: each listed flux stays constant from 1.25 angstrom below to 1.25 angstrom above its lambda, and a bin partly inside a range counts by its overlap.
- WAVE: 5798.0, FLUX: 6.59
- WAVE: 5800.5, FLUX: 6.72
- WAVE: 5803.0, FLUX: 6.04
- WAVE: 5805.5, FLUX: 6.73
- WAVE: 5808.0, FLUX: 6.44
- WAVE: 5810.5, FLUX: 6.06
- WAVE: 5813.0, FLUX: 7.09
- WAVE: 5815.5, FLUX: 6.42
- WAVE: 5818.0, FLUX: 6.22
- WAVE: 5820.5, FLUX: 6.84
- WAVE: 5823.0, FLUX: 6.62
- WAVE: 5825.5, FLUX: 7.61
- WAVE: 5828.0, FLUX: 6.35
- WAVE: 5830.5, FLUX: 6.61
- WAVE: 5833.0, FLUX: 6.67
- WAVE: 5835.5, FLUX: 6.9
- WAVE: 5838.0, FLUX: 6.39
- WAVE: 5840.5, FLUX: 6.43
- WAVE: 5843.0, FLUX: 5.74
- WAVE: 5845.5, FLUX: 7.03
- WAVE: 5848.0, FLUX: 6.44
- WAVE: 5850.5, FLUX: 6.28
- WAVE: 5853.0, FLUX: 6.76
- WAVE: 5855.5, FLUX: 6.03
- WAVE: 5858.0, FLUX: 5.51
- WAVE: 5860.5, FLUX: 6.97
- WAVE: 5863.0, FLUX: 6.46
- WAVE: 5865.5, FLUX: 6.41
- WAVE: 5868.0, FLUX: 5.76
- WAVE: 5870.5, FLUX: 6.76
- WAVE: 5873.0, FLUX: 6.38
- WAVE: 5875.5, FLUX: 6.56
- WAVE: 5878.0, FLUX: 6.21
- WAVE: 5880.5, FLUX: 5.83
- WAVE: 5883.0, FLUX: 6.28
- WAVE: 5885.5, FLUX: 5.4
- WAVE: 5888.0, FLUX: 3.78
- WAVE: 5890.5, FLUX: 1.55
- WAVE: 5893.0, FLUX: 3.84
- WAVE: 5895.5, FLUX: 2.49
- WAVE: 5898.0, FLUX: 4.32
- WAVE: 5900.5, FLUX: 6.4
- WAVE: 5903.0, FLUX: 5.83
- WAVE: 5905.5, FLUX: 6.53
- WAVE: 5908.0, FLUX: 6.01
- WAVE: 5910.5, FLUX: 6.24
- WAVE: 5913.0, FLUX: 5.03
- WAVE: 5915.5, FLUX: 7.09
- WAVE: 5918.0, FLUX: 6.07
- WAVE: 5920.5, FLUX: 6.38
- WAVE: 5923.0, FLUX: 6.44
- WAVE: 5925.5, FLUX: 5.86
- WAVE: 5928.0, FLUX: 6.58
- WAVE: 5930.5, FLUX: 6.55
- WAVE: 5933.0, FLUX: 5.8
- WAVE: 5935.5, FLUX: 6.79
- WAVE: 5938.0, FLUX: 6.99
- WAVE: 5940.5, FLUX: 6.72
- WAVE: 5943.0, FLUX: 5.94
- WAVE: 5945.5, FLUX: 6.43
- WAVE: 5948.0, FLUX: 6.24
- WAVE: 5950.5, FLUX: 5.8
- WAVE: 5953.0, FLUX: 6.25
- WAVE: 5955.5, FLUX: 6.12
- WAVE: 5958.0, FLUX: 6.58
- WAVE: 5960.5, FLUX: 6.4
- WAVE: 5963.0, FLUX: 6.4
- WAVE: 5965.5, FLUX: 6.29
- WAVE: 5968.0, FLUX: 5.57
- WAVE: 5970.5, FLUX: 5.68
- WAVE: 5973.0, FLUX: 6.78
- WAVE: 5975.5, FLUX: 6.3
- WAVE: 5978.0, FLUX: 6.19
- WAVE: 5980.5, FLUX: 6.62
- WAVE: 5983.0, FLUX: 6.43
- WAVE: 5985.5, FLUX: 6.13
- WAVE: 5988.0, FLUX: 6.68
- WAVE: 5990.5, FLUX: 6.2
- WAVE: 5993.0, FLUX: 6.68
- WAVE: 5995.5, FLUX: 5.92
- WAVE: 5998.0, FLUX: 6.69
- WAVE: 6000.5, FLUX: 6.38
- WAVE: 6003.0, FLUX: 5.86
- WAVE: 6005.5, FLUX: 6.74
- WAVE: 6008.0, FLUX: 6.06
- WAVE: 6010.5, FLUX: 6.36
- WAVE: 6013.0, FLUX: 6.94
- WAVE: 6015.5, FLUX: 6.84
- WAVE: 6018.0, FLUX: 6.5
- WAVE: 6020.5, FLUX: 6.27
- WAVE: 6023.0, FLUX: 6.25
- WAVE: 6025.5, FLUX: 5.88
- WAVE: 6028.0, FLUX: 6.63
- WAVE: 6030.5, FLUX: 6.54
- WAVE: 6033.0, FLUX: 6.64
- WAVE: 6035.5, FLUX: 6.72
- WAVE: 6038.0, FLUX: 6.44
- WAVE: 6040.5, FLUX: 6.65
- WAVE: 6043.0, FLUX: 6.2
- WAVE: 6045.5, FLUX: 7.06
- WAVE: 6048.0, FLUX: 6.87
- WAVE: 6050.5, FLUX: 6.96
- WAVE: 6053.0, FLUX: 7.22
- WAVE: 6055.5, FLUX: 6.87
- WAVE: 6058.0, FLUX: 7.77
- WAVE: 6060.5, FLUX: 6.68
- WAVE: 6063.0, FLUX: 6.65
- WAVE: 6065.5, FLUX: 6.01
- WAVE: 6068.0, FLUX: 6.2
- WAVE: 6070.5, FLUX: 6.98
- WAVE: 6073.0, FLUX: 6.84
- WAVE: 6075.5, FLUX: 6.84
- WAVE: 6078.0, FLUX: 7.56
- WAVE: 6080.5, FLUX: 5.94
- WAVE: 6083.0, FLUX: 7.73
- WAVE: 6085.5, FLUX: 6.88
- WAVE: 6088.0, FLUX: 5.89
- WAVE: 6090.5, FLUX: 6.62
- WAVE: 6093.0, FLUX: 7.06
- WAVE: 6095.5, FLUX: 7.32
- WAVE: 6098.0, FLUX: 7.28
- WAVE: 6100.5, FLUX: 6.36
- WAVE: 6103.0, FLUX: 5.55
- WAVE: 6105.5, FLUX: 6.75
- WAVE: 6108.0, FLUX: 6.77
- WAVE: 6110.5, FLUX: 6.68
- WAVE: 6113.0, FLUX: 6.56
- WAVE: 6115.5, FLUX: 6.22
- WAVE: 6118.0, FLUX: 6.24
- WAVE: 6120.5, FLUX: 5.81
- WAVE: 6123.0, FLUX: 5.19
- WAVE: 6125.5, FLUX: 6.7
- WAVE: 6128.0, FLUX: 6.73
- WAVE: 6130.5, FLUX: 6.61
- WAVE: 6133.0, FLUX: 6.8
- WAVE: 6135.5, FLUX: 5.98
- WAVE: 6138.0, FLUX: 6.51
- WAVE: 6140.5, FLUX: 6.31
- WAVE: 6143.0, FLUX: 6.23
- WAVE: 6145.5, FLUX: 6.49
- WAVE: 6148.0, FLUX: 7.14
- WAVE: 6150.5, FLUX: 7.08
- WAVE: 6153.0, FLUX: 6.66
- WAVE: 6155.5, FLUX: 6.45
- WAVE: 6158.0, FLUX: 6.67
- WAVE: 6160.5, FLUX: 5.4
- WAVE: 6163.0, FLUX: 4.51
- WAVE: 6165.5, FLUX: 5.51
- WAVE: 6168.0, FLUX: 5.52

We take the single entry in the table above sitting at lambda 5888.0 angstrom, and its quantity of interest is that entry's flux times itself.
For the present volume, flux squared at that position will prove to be 14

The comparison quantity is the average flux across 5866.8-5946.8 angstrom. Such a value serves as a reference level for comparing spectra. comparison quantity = 5.78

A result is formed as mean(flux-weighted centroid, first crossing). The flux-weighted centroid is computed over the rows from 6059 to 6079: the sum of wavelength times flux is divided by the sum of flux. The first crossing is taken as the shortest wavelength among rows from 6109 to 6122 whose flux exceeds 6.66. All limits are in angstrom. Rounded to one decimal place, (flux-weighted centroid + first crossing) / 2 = 6090.0 angstrom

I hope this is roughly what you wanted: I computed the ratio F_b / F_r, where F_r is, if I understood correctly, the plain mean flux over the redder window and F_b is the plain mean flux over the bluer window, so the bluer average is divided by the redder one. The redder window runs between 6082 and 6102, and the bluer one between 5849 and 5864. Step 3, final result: 0.92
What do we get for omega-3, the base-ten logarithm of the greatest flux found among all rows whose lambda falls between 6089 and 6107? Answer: 0.865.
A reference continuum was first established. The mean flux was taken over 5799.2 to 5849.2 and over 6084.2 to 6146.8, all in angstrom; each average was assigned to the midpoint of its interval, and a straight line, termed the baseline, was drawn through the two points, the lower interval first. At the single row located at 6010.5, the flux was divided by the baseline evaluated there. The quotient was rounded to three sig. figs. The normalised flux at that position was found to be 0.978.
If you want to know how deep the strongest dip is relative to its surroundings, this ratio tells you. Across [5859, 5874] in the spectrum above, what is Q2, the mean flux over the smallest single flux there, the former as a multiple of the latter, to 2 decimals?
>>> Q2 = 1.12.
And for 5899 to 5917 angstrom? 1.22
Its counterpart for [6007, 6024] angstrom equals 1.07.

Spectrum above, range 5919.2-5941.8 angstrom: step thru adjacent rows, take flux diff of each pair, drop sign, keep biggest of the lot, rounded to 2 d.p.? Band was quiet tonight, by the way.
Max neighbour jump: 0.99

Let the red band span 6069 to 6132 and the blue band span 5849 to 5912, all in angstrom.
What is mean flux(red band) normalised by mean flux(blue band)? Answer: 1.17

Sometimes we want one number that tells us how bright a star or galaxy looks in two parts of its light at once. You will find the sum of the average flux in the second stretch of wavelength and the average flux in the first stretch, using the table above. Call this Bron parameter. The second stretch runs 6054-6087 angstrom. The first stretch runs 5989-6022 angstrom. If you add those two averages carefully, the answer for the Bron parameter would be 13.26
